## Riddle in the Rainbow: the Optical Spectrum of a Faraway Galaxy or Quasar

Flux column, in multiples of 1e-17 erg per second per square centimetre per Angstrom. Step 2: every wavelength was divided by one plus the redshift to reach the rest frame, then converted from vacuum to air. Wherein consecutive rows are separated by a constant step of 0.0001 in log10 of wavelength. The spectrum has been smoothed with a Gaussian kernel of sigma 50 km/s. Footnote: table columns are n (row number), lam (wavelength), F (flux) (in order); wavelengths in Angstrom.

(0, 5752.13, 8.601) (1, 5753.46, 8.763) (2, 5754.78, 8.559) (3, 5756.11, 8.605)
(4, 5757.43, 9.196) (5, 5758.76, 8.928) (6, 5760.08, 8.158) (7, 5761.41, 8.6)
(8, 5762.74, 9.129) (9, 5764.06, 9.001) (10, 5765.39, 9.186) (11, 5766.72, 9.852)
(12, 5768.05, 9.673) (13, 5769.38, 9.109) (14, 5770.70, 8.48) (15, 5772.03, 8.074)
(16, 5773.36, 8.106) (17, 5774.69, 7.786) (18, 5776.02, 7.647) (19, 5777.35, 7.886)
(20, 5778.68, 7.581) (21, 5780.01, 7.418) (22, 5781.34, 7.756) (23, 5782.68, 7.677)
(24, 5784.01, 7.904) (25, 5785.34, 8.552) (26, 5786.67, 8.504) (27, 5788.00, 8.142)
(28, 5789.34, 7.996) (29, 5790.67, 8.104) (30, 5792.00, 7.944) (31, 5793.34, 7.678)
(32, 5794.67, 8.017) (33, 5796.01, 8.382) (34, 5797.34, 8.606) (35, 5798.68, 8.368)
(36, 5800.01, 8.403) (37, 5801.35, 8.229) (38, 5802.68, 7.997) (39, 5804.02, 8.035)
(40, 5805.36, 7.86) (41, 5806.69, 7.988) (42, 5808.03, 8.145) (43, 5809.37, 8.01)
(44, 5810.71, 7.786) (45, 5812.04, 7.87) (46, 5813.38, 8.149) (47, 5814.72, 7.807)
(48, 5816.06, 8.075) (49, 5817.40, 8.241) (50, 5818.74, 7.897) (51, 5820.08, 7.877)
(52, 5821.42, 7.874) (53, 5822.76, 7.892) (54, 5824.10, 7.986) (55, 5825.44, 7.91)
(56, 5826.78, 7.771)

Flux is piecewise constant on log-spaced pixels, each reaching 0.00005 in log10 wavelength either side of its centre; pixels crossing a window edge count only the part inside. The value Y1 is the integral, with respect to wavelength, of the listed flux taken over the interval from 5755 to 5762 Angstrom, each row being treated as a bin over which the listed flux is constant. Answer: 61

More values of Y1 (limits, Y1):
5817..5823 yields 48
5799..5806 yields 57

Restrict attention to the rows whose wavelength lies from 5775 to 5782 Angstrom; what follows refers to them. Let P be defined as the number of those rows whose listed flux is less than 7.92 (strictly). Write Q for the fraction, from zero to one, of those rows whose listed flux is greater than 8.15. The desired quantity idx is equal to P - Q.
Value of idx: 5.0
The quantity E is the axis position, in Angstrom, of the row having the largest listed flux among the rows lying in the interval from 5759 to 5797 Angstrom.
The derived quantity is 5766.72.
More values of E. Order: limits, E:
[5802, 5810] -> 5808.03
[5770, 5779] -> 5770.70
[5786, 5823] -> 5797.34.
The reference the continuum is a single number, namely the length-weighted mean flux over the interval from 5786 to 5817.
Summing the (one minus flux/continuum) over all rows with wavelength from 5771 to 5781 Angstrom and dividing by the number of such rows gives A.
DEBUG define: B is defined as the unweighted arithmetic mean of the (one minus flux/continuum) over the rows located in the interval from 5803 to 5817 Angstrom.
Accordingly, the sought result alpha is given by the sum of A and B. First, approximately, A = 0.038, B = 0.01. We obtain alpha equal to 0.05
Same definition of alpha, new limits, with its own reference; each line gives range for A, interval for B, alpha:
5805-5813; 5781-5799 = 0.02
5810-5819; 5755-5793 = -0.02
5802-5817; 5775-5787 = 0.04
